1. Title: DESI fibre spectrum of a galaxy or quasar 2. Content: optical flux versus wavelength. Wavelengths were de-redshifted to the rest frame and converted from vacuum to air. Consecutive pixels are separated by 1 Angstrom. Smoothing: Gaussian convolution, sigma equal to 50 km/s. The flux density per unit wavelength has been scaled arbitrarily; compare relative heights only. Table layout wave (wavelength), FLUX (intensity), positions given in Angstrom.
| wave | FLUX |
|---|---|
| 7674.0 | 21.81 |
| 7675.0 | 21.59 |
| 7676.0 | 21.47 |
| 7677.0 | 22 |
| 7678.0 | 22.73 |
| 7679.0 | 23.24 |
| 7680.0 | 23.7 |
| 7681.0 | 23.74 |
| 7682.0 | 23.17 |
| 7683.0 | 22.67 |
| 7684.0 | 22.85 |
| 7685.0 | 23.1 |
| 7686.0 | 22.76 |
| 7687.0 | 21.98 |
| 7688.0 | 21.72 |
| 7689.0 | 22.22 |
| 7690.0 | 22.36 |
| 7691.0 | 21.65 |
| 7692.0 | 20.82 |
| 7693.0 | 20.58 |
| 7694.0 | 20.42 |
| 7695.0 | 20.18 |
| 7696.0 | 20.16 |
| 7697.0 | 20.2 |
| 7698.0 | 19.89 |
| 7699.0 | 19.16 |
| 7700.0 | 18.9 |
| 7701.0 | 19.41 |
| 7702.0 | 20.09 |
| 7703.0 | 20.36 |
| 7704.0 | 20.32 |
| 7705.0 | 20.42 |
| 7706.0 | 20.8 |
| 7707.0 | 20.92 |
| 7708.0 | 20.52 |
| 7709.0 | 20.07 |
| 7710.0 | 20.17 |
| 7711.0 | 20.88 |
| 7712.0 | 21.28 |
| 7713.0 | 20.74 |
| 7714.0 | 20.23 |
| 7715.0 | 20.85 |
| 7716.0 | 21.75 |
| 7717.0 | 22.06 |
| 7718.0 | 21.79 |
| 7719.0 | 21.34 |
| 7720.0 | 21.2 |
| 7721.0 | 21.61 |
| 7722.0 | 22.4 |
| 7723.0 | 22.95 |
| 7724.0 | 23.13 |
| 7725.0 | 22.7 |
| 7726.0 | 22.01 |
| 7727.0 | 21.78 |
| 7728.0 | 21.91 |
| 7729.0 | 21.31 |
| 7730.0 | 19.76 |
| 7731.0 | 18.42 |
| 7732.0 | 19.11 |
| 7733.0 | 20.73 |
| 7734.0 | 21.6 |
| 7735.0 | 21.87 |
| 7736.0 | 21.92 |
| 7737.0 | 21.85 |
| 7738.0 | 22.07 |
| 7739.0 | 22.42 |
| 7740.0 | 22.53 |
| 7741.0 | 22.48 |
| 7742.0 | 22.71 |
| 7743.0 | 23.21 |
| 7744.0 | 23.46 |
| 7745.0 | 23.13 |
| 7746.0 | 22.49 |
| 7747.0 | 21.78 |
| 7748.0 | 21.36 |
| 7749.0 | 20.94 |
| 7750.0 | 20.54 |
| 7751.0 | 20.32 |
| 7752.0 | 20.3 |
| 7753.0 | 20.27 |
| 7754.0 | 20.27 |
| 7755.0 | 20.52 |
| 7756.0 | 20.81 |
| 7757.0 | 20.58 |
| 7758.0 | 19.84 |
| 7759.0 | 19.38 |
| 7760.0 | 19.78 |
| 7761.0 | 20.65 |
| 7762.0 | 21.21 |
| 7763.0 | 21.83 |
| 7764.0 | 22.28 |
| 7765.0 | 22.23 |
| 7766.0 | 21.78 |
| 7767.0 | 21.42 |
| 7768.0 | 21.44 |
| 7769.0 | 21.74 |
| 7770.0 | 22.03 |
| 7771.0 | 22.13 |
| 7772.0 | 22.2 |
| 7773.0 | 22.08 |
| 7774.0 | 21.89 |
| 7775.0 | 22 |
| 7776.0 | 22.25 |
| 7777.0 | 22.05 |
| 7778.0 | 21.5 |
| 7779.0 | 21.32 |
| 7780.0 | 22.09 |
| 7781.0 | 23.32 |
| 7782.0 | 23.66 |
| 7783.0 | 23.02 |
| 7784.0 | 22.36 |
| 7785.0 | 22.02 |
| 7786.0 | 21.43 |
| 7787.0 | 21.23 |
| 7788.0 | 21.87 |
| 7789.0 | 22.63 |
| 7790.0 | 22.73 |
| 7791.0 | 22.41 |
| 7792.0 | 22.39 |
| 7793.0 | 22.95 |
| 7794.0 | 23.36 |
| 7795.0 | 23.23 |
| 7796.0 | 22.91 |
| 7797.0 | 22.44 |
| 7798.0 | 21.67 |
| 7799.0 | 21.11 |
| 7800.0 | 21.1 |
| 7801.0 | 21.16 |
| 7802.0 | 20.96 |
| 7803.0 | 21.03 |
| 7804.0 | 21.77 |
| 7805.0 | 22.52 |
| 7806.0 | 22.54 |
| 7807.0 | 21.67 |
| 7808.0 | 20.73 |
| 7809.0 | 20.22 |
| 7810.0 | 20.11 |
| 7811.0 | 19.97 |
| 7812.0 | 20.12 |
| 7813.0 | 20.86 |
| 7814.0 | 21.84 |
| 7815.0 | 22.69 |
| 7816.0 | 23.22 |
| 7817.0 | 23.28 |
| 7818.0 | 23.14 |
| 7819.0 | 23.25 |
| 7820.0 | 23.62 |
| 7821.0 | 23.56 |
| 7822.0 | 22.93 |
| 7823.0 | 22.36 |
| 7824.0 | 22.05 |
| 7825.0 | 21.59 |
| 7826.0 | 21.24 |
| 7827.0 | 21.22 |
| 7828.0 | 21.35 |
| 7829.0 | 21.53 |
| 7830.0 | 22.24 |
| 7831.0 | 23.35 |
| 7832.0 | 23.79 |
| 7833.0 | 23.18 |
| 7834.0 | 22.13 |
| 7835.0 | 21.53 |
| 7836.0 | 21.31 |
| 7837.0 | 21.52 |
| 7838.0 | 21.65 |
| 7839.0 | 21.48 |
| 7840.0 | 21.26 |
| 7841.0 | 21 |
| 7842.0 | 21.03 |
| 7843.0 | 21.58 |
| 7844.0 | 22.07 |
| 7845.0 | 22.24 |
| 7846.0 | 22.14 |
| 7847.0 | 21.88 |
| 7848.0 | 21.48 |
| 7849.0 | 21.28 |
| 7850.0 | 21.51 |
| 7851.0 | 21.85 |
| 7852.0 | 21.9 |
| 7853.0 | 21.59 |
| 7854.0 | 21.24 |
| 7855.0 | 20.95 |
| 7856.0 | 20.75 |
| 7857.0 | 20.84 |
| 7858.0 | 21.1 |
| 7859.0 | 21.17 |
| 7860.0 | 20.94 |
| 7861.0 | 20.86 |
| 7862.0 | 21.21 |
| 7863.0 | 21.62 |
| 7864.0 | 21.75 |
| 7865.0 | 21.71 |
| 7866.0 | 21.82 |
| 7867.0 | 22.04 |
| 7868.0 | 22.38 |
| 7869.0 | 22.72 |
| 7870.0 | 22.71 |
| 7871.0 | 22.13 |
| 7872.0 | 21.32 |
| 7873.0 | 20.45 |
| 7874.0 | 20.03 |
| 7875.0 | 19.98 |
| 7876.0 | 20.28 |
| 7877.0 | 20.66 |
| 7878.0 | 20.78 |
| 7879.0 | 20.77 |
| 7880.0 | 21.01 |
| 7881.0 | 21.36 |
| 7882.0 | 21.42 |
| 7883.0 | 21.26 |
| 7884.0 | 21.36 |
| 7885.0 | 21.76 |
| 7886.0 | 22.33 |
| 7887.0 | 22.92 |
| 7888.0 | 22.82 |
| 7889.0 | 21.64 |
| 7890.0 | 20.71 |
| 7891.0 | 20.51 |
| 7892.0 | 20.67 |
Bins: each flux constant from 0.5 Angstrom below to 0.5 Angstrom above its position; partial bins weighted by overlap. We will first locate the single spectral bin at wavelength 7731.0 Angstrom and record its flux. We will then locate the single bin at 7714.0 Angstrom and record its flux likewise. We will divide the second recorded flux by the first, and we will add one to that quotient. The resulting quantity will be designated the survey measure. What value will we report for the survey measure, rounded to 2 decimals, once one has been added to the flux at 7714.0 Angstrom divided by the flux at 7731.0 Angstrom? 2.10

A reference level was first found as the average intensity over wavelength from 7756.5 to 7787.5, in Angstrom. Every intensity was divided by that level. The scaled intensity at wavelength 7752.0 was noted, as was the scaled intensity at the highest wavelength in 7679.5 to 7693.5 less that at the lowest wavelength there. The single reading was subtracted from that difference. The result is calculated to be -1.08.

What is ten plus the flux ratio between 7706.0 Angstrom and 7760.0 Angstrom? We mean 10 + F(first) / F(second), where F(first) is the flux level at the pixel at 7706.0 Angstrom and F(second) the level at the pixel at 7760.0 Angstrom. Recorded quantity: 11.1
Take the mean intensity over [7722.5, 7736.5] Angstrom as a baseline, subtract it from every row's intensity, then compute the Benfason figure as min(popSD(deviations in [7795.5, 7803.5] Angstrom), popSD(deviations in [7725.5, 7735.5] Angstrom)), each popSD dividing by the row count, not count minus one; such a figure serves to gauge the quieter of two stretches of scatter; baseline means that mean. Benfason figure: 0.69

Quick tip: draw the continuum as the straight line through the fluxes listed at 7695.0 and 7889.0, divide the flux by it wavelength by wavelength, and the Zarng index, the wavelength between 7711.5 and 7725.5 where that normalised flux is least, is 7714.0 Angstrom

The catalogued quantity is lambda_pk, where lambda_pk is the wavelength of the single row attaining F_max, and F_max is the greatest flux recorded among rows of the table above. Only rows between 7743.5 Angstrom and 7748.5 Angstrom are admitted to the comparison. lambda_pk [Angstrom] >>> 7744.0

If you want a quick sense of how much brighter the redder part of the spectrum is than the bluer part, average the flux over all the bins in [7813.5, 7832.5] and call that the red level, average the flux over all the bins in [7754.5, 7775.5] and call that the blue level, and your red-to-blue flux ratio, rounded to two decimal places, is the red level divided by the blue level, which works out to 1.06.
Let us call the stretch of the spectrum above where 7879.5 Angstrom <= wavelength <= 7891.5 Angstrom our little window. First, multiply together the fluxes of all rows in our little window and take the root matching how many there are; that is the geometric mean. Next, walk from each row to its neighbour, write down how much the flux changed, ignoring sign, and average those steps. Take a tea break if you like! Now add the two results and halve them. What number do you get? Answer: 11.0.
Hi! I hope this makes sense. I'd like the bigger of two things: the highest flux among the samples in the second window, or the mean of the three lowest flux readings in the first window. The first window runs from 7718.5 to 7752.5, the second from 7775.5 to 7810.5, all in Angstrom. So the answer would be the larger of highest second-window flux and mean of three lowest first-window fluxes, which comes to 23.7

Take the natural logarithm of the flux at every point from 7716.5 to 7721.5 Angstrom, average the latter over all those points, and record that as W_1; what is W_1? 3.07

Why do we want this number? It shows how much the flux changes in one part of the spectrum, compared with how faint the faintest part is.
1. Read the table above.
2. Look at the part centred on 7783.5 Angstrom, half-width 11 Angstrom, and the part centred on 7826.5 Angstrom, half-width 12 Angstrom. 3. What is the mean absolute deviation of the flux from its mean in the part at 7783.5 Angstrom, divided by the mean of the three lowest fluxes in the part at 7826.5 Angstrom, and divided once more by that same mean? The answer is 0.0012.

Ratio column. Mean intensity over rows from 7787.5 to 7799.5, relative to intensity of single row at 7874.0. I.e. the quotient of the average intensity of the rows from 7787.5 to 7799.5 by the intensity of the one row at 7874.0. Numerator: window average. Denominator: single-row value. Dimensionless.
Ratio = 1.12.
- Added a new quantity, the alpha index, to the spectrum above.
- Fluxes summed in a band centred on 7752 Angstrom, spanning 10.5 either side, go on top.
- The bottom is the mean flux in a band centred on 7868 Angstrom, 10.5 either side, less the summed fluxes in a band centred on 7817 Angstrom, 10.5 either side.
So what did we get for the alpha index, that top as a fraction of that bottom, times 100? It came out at -101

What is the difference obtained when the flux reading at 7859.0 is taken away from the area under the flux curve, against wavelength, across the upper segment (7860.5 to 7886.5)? 535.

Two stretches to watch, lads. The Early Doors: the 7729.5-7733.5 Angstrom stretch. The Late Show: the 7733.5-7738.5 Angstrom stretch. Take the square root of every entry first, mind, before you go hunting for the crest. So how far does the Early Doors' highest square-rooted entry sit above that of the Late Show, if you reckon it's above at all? -0.14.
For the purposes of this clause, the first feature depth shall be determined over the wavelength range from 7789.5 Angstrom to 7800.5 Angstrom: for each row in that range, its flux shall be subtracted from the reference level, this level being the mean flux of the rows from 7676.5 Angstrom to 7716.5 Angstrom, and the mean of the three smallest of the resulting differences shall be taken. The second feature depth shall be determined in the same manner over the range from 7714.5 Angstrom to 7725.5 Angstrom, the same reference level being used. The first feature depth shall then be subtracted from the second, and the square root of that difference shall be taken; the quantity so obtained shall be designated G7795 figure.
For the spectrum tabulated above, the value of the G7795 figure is 0.50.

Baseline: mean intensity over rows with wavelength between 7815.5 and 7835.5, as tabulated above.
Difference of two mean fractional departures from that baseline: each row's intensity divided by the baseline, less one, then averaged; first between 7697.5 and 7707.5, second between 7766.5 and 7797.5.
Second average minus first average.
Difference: 0.10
